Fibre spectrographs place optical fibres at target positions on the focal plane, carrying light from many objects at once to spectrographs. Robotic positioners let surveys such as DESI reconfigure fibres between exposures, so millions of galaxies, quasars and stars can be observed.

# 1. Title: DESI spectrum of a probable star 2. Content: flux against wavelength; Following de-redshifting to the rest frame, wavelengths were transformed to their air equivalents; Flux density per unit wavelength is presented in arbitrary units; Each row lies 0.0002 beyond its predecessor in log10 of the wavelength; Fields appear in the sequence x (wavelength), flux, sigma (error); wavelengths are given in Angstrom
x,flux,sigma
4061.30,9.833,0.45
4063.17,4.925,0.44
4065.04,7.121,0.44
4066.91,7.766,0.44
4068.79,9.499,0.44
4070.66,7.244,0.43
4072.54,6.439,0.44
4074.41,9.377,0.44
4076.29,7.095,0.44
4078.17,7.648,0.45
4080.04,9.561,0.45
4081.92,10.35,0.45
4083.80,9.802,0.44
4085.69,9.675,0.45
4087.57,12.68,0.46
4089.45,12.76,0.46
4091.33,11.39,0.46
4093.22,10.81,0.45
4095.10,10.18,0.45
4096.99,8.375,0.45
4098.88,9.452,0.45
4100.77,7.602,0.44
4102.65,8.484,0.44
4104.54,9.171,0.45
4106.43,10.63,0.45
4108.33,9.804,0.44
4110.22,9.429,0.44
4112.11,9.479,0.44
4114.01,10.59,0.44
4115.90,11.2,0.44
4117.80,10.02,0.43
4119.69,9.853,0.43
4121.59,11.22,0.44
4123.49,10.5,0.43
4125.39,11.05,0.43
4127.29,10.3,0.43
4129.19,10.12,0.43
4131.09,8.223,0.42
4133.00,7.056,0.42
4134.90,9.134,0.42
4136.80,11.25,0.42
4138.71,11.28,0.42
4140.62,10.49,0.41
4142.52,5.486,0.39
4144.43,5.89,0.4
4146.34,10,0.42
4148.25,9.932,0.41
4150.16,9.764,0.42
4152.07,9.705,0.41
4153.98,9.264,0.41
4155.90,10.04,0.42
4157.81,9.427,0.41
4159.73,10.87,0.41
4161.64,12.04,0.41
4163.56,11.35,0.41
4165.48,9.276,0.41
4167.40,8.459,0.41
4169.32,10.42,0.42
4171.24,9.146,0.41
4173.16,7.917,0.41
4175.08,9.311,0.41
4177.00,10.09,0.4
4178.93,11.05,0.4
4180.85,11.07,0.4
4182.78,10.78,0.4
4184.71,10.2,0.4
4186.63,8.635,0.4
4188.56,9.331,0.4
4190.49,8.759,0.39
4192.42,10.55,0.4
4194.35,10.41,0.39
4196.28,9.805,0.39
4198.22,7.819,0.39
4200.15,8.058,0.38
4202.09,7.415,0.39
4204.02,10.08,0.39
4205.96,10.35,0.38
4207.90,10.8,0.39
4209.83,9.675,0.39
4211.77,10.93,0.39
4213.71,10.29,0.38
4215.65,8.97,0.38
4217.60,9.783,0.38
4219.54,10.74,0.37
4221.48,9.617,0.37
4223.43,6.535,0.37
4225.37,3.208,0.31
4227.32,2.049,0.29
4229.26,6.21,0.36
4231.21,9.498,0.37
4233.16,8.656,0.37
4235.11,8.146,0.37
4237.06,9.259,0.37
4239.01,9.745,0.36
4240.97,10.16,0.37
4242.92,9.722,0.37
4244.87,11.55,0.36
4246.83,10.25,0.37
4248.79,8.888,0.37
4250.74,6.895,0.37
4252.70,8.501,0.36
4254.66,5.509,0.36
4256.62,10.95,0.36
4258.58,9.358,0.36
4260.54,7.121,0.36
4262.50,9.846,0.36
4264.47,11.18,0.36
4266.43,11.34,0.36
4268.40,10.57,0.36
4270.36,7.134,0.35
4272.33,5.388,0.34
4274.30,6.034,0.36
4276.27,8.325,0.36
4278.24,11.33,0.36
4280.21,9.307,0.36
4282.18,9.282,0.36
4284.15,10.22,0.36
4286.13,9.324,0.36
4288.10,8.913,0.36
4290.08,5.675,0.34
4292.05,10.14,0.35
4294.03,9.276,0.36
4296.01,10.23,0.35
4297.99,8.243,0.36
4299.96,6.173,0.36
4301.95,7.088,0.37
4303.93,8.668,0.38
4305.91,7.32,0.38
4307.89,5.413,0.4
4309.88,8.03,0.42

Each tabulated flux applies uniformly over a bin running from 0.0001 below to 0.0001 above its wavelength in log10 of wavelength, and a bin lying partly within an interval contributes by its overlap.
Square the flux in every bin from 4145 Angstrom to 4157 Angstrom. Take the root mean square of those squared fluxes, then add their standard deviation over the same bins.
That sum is 101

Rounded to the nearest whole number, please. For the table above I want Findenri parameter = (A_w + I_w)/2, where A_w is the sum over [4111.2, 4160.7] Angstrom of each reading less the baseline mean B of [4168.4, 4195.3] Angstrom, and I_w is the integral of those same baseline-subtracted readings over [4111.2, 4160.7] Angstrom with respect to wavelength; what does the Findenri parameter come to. -5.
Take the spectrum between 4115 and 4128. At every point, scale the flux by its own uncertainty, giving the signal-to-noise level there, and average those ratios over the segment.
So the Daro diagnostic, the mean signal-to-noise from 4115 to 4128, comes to 24.5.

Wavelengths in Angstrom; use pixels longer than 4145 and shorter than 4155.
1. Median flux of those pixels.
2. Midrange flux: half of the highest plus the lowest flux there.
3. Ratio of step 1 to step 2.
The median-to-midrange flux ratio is 1.01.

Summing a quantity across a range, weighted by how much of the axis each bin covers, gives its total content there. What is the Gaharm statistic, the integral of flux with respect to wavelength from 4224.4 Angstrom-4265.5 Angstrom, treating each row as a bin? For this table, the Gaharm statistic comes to 346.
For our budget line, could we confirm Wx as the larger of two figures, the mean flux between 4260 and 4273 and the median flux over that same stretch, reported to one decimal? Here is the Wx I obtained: 9.8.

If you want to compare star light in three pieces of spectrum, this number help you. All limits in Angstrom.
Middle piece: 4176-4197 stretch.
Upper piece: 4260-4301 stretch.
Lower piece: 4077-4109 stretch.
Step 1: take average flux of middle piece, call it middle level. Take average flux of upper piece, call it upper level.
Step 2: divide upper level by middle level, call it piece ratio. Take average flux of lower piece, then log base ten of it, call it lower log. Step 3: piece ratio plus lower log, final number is 1.87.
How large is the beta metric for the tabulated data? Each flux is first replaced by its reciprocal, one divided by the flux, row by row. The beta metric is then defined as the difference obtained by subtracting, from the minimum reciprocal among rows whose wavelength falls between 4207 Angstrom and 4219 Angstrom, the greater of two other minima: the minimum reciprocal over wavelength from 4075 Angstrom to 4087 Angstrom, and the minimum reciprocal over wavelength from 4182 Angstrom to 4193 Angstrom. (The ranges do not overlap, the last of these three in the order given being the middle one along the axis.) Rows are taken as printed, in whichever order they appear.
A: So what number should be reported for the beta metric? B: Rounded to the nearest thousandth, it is -0.005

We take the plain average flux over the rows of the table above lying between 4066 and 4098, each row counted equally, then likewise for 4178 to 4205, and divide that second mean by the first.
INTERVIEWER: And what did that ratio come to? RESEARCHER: 1.01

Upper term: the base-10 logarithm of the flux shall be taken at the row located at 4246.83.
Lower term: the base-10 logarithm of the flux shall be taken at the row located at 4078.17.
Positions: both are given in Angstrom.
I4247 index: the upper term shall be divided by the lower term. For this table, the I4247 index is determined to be 1.14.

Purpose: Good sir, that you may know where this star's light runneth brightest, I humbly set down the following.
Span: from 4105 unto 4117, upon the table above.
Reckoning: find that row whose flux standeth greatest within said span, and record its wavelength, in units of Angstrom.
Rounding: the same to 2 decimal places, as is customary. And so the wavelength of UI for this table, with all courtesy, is 4115.90 Angstrom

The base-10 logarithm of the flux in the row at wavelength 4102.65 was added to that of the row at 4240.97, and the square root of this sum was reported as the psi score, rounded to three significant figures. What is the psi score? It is 1.39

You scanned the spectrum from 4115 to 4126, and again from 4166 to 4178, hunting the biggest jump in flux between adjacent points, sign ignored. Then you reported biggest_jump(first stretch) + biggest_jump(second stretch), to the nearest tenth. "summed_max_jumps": 3.3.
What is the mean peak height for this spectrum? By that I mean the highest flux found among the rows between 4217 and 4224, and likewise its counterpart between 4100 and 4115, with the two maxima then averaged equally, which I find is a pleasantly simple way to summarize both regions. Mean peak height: 10.7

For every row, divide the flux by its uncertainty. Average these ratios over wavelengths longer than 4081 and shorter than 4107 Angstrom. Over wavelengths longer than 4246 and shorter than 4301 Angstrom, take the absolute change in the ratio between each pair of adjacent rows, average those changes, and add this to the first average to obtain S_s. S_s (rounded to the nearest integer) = 28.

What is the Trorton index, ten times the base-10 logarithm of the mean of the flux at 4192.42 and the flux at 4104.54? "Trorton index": 9.94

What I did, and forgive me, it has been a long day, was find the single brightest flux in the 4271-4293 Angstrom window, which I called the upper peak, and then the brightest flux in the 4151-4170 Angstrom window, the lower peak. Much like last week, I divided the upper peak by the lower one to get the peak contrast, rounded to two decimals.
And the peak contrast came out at 0.94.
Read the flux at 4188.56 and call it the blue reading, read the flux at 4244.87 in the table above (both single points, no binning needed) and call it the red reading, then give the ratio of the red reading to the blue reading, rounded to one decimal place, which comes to 1.2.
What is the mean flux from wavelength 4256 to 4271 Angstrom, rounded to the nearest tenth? 9.7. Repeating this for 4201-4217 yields 9.8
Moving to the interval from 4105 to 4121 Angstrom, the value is 10.1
